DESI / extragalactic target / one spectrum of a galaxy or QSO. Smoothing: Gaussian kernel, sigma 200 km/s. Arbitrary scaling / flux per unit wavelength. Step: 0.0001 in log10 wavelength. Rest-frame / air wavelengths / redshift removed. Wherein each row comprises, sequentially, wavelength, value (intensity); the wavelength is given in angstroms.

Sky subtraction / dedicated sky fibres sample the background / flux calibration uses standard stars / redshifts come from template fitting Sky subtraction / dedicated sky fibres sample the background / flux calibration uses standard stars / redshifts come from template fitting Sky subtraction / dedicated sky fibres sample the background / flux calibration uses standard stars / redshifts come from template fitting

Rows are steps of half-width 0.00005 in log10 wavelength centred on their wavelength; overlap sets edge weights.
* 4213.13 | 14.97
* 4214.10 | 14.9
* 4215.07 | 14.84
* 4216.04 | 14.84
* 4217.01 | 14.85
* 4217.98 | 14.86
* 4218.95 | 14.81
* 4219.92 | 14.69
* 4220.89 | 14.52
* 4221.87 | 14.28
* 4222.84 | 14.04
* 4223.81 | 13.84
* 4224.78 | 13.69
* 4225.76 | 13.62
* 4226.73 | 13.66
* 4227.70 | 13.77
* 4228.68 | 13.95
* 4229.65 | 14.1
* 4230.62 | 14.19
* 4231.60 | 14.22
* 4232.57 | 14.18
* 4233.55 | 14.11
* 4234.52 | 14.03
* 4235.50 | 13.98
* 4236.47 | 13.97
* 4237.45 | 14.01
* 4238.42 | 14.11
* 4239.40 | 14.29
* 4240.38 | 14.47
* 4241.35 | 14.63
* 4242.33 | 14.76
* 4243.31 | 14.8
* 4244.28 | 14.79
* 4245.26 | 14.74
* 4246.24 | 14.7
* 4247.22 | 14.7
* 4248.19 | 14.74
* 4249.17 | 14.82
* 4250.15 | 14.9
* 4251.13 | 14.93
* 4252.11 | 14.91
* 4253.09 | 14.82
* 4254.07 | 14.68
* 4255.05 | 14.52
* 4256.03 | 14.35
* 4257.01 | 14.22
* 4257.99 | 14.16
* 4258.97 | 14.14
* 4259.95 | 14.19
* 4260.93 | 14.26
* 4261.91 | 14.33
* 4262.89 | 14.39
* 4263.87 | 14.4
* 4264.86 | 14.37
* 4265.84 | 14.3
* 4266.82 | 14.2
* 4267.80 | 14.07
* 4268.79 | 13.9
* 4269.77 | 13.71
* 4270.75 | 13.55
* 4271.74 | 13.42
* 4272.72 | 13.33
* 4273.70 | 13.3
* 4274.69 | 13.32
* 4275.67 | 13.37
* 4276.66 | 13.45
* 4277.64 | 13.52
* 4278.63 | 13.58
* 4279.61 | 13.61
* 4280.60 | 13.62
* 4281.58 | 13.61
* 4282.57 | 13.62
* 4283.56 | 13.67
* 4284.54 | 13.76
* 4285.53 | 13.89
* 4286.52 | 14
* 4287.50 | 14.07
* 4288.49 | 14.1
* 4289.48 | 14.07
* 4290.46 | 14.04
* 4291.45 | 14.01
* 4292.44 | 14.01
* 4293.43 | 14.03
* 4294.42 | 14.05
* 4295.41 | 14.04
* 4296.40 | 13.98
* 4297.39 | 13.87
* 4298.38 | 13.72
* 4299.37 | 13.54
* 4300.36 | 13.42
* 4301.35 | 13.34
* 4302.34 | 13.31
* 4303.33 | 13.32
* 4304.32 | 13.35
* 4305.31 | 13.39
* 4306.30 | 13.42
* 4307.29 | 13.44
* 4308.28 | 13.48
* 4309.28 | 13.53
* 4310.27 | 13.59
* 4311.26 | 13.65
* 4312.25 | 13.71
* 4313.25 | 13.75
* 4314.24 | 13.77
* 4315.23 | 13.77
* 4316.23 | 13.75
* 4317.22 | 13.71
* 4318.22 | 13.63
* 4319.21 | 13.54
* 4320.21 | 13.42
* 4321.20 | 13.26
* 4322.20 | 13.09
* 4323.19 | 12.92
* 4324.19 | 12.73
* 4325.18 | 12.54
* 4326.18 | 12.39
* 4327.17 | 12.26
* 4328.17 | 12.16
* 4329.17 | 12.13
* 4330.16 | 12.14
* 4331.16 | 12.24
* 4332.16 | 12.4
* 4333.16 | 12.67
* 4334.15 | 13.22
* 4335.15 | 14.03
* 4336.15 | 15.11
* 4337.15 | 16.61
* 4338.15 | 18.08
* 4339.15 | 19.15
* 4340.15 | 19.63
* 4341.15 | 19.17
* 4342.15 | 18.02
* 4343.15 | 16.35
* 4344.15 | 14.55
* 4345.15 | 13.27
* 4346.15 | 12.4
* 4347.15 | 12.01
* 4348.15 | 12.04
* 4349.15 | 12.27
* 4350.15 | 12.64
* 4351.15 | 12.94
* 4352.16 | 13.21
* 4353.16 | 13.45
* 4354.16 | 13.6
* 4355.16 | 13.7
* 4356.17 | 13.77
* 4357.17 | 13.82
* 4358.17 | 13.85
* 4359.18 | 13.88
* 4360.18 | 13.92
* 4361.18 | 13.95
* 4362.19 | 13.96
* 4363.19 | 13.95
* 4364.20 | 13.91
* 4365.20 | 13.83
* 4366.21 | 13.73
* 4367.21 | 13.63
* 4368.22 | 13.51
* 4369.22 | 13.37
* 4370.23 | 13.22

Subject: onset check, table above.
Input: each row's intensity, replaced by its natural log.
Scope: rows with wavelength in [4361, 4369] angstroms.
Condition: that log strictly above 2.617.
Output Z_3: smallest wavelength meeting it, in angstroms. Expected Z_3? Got 4361.18 angstroms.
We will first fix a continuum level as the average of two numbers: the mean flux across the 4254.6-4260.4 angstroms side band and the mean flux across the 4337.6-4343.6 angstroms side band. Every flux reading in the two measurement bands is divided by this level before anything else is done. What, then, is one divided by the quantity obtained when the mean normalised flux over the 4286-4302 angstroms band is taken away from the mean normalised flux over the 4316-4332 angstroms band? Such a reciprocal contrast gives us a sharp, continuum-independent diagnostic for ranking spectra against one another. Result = -16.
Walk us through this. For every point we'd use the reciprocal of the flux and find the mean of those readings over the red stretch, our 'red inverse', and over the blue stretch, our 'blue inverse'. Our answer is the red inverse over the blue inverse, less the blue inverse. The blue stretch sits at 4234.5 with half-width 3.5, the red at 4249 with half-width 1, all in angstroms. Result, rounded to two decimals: 0.88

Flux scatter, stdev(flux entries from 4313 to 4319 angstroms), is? 0.05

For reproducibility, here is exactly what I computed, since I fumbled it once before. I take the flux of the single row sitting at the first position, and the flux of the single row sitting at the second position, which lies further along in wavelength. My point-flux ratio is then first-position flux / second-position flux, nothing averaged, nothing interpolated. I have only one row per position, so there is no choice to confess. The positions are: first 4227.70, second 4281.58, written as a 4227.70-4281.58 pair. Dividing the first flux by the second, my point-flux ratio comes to 1.01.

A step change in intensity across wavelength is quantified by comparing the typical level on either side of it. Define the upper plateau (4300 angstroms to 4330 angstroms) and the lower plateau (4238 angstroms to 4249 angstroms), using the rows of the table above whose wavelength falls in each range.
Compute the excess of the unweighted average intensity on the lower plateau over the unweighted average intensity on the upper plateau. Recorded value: 1.4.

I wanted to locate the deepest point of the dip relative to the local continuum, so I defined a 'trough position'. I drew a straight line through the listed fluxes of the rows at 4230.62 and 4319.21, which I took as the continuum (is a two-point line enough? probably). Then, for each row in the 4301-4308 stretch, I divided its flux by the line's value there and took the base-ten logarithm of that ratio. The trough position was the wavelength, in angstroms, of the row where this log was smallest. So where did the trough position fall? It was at 4302.34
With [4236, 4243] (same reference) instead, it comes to 4236.47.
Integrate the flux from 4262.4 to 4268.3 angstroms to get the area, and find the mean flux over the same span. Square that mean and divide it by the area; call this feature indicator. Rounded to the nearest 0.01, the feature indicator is 2.42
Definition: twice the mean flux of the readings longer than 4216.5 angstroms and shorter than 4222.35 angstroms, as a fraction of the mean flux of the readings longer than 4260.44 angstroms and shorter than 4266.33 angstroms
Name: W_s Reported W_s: 2.05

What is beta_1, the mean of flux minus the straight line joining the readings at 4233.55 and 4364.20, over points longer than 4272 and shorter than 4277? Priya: -0.7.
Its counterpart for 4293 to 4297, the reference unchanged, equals 0.0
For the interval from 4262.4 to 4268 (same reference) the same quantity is 0.2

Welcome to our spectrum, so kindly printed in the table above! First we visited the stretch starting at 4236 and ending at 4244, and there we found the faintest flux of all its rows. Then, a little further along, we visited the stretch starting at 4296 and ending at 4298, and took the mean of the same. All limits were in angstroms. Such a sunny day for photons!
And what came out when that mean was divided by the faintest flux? 1.00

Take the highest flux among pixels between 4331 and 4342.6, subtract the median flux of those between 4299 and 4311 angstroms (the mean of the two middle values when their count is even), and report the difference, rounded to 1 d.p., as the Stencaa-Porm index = 6.2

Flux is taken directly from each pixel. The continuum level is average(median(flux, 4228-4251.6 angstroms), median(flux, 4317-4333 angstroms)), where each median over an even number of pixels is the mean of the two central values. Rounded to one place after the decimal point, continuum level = 13.5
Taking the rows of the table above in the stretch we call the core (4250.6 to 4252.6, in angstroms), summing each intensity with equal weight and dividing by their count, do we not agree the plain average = 14.9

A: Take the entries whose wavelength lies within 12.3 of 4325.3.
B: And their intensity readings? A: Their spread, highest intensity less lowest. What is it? 4.5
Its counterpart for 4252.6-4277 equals 1.5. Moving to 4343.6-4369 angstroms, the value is 2.5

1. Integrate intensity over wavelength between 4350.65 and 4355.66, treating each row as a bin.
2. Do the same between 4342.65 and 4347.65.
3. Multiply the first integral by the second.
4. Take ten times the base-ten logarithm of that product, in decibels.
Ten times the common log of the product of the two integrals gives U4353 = 36.6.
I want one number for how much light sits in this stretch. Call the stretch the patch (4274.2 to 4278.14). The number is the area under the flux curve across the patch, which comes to 52.8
